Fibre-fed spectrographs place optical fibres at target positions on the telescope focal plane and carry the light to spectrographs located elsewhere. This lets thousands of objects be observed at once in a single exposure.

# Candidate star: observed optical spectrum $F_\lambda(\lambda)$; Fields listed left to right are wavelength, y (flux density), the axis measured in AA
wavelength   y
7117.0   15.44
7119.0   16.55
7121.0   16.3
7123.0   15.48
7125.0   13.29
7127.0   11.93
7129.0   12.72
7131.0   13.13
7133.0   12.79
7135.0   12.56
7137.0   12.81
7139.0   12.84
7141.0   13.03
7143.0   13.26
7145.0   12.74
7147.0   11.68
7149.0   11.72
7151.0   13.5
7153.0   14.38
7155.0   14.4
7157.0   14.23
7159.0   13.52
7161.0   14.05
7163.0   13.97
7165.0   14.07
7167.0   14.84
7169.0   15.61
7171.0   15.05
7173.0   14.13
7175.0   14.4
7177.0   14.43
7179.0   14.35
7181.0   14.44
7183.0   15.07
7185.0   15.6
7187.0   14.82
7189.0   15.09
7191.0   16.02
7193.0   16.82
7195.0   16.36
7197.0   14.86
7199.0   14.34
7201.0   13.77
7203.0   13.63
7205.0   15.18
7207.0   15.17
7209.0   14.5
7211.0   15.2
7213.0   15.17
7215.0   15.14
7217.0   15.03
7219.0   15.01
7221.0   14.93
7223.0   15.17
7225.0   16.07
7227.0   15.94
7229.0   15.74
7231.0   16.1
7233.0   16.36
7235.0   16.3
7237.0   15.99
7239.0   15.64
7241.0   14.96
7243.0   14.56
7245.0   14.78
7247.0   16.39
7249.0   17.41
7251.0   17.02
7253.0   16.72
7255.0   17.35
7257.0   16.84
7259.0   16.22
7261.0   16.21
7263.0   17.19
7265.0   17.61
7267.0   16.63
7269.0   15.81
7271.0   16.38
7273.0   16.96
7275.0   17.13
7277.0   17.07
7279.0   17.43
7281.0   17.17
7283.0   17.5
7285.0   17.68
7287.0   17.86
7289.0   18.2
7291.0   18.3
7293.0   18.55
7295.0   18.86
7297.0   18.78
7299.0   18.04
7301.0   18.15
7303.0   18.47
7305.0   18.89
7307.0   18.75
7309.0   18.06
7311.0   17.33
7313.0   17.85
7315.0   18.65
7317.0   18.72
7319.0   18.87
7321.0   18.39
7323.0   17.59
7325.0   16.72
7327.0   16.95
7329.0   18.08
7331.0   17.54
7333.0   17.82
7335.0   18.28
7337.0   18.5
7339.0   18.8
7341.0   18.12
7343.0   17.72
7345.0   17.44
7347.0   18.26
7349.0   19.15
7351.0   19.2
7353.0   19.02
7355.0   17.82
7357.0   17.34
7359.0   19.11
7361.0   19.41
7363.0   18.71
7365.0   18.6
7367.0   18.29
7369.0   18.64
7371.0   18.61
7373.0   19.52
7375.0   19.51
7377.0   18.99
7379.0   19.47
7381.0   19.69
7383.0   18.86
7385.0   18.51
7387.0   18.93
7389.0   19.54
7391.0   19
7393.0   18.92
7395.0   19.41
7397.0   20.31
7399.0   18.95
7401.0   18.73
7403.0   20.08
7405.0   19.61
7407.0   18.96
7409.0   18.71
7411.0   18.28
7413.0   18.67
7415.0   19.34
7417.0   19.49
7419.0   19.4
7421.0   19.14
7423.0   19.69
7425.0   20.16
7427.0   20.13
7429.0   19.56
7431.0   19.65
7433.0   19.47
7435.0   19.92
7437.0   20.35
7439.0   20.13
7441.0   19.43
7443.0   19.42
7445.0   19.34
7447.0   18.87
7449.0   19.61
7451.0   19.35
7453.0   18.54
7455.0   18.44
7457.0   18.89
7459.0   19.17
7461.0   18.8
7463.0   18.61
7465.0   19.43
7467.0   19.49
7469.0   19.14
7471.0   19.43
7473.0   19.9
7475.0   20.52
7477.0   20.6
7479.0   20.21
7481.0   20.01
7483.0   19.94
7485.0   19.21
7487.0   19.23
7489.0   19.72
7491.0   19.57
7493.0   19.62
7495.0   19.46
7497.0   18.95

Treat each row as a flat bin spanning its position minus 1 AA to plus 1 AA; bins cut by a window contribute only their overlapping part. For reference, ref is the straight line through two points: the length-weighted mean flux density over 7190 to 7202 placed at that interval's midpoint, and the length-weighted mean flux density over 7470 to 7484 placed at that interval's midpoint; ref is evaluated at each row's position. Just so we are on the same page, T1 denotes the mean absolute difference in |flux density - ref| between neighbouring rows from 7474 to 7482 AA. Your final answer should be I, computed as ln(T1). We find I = -1.7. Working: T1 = 0.2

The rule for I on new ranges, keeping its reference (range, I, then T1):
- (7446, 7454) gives -0.5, 0.6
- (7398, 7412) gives -0.7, 0.5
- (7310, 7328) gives -0.8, 0.5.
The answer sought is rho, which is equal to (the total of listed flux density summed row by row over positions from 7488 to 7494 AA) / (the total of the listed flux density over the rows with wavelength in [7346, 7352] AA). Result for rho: 1.04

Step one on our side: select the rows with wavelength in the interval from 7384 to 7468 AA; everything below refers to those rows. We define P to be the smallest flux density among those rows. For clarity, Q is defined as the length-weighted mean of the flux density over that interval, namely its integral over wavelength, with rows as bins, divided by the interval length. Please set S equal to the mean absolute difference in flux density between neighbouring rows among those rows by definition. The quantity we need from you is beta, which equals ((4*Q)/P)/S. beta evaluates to 10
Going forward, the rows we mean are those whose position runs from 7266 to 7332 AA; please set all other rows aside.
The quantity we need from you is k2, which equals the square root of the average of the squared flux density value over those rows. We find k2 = 17.8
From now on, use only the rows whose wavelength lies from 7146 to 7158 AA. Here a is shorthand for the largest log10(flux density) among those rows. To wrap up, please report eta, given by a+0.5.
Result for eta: 1.66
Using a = 1.16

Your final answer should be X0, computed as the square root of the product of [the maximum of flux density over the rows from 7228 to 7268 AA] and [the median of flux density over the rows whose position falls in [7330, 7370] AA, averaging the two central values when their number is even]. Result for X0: 18.0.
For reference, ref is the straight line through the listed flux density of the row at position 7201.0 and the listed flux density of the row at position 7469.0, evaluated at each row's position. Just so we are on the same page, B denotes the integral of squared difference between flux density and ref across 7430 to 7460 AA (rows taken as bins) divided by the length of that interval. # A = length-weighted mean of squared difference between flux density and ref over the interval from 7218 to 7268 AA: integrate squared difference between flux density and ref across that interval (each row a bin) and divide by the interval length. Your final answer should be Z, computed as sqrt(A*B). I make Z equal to 1.6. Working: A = 2.8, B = 0.9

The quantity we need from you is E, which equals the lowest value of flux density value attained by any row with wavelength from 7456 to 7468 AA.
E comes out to 18.61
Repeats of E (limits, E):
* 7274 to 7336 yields 16.72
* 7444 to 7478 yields 18.44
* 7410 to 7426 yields 18.28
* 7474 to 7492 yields 19.21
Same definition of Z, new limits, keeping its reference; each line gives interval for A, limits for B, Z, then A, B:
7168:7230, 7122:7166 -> 1.7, 2.3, 1.2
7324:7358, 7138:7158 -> 1.6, 2.6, 1.0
